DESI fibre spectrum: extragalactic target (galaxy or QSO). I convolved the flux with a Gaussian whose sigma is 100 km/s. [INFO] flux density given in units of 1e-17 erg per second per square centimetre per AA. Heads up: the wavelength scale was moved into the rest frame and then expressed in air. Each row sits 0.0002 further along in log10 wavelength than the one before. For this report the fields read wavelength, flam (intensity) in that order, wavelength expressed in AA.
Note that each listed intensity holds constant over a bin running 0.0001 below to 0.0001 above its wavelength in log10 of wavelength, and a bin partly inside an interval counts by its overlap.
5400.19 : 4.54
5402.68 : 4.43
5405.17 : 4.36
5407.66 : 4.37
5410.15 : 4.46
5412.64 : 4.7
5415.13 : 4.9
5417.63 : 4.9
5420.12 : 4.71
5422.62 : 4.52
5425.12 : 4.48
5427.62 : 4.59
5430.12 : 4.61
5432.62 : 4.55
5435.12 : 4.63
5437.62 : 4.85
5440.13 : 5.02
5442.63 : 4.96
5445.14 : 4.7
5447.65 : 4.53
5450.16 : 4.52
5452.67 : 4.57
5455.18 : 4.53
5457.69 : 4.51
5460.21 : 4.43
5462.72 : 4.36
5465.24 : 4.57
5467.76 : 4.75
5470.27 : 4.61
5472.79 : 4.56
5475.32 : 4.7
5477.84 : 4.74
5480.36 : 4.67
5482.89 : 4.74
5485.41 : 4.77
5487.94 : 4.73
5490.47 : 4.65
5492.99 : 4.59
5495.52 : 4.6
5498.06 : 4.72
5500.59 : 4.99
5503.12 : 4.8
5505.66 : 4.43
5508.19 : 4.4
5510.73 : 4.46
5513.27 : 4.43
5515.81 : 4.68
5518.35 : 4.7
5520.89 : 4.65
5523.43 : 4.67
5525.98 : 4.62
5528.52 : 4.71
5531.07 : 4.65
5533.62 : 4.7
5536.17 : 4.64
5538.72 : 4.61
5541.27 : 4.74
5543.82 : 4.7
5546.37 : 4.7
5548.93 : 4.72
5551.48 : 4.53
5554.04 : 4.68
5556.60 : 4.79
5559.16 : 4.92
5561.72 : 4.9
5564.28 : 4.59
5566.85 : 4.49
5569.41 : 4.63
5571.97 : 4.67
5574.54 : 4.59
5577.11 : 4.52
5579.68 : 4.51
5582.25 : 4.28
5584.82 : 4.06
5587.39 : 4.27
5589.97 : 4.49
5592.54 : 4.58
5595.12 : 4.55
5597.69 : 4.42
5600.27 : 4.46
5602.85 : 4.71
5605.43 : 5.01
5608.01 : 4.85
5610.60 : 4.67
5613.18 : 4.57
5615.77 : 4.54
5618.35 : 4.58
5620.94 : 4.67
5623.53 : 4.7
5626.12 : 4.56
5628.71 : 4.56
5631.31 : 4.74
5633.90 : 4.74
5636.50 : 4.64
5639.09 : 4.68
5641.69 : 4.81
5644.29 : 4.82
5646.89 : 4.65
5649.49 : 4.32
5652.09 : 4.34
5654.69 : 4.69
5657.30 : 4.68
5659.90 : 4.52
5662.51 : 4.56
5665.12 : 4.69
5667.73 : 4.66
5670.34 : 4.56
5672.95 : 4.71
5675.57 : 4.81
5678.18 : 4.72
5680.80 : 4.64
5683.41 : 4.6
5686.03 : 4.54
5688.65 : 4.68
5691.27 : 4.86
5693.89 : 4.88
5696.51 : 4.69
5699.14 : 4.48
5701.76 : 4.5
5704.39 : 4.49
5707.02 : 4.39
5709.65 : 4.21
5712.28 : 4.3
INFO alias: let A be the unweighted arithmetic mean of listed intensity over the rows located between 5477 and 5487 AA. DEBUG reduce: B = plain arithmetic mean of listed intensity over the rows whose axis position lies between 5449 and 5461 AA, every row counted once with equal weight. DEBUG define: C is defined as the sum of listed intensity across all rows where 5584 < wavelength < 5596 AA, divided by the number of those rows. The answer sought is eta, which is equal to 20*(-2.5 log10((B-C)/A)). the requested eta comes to 79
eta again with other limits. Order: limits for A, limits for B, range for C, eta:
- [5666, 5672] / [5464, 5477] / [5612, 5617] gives 87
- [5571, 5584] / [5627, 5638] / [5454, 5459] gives 74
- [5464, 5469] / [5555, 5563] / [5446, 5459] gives 57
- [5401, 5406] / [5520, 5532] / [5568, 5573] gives 132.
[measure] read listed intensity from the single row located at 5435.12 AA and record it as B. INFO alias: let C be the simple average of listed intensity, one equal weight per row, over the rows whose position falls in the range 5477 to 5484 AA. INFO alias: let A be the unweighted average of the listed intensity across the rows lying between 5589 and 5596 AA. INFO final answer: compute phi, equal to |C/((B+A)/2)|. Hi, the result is 1.03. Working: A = 4.54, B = 4.63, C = 4.72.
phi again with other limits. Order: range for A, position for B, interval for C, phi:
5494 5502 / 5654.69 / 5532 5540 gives 0.98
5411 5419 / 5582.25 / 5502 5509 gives 1.00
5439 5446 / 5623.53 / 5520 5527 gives 0.97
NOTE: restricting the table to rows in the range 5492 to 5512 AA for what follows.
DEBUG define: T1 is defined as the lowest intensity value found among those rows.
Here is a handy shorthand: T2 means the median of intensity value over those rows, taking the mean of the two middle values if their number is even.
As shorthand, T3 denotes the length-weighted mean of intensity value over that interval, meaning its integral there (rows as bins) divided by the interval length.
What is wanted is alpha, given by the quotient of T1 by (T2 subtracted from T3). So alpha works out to 157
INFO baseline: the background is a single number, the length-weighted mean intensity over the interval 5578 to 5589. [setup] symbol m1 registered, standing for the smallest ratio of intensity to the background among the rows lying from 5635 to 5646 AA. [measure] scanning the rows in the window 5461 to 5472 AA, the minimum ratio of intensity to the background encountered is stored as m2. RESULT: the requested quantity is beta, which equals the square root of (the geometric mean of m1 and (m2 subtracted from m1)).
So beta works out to 0.52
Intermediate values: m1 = 1.081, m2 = 1.02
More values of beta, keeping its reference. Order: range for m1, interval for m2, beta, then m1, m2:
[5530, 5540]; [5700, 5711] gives 0.56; 1.074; 0.98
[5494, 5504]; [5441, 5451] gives 0.38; 1.071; 1.05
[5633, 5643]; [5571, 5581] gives 0.43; 1.081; 1.05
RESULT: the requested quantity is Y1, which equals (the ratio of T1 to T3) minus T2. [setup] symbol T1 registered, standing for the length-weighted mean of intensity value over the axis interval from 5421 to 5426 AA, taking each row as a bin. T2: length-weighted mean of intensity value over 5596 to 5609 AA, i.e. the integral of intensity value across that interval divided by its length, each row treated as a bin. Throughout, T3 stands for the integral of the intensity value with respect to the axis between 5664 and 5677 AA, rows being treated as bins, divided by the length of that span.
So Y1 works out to -3.72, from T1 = 4.51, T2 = 4.68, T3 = 4.69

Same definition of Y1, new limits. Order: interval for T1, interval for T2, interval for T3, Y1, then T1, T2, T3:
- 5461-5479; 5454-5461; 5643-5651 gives -3.49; 4.61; 4.49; 4.59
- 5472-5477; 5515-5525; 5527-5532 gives -3.68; 4.64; 4.67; 4.68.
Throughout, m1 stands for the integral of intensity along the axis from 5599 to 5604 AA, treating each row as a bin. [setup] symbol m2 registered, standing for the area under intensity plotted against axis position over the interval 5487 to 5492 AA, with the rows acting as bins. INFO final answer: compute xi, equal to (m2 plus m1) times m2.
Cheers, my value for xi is 1087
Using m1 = 22.9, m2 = 23.4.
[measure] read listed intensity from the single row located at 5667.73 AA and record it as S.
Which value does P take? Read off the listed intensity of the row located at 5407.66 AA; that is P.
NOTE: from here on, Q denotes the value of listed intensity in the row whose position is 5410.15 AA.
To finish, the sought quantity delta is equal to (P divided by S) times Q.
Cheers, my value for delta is 4.18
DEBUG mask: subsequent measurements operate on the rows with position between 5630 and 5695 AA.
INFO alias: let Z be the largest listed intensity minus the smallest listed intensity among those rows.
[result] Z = 0.56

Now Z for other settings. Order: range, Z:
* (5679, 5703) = 0.40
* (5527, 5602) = 0.86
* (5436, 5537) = 0.66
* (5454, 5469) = 0.39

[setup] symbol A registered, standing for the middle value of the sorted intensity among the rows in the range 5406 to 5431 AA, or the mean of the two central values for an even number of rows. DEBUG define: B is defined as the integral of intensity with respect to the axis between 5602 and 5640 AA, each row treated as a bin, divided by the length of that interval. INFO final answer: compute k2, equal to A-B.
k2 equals -0.08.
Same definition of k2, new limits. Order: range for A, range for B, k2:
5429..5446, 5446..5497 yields 0.09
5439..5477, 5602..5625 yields -0.13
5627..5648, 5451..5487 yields 0.10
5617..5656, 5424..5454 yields 0.00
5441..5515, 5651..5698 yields -0.06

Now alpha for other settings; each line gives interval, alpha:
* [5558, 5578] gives 82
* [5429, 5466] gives 81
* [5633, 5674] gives -103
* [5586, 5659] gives -152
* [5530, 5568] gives -500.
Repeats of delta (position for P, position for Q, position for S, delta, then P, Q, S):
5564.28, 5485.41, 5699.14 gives 4.89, 4.59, 4.77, 4.48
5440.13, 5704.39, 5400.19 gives 4.96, 5.02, 4.49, 4.54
